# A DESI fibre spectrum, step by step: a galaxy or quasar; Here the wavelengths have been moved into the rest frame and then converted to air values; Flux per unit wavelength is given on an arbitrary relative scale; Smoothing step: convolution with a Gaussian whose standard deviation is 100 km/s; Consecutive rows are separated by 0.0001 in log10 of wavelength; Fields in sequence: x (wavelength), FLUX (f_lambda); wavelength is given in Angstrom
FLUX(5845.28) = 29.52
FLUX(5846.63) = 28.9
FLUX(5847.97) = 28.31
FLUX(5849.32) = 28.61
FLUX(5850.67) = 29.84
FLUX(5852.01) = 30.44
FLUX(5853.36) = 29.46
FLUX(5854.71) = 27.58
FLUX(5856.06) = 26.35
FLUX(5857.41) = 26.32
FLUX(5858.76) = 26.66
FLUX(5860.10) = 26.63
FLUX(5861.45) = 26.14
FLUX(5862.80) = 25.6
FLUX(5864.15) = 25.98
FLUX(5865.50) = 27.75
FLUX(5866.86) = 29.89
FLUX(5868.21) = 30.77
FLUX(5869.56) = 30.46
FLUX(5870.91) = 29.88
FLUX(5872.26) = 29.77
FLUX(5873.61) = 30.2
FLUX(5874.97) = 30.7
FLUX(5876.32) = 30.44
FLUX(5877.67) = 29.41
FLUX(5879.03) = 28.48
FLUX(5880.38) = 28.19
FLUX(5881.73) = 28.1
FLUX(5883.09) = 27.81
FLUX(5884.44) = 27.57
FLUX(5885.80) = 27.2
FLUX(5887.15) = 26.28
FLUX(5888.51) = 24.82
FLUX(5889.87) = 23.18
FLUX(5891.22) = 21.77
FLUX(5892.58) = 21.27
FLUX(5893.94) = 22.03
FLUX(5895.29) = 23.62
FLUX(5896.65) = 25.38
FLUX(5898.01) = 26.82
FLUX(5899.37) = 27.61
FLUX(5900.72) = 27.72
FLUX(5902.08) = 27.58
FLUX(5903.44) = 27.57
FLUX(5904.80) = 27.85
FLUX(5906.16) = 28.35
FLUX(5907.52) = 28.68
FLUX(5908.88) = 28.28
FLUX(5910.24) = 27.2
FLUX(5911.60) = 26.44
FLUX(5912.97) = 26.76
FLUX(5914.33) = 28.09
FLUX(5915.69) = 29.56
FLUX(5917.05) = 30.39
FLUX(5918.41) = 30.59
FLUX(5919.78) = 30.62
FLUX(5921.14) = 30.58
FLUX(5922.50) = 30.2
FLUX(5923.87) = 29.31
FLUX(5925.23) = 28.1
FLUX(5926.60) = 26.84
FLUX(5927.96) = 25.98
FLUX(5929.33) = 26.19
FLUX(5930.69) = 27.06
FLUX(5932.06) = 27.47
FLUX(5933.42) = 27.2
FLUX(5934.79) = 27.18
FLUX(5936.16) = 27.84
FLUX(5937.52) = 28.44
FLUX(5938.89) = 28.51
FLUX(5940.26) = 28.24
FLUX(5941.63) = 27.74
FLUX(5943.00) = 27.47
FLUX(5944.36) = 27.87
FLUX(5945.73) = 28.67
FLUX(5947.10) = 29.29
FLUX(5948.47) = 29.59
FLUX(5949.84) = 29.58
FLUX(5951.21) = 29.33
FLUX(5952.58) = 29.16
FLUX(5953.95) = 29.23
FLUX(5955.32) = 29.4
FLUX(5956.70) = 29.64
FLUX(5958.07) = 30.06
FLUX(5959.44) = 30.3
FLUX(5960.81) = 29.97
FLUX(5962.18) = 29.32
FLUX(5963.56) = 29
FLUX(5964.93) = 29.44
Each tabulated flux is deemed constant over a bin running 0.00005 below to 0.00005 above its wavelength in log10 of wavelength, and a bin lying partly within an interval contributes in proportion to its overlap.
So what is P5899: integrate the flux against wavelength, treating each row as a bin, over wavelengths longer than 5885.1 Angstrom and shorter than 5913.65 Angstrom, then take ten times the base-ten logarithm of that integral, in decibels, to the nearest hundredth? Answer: 28.71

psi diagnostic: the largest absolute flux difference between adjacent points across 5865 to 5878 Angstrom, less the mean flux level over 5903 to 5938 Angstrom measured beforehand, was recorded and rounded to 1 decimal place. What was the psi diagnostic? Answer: -26.0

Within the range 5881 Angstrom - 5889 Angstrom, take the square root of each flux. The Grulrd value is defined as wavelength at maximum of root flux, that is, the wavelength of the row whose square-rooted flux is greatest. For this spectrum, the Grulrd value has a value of 5881.73 Angstrom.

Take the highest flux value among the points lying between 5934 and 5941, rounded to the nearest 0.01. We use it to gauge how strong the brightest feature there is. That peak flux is 28.51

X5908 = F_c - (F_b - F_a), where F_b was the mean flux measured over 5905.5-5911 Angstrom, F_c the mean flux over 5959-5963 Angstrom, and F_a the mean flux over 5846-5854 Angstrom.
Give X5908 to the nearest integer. 31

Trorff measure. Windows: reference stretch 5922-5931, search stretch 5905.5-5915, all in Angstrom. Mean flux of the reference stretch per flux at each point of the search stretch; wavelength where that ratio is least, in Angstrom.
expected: 5907.52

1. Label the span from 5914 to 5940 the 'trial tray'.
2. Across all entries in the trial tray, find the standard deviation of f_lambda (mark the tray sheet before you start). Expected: 1.5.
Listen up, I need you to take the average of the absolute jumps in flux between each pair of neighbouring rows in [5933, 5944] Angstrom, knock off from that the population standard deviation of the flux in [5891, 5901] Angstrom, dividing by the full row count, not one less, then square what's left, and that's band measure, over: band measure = 4.8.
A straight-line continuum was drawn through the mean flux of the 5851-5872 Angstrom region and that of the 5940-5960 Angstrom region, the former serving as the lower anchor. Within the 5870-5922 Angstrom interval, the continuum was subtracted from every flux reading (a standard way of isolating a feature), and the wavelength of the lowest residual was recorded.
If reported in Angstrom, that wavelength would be 5892.58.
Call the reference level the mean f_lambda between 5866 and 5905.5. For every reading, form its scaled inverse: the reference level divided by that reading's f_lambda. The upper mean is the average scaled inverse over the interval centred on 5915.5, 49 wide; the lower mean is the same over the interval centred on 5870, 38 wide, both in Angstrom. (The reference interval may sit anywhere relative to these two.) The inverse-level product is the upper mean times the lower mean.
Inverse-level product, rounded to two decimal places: 0.98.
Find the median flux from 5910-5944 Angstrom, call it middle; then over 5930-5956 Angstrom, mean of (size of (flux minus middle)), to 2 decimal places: 0.85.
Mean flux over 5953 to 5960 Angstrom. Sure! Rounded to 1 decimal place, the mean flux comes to 29.7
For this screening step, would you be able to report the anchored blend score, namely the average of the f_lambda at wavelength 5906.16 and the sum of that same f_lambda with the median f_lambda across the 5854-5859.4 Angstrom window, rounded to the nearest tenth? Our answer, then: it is 41.6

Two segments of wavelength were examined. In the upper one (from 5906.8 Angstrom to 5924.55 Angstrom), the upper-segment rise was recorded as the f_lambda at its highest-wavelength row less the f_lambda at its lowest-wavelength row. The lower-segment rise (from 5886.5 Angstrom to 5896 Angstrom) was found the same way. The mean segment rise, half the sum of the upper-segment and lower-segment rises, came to -1.0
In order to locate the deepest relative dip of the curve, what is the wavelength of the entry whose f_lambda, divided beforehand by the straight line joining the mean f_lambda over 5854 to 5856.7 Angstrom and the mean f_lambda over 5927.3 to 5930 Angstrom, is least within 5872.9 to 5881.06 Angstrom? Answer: 5880.38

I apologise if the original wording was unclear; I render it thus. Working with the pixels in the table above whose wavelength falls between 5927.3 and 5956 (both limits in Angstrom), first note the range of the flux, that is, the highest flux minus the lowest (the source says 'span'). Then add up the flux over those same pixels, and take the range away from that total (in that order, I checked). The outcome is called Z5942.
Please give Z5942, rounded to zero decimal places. 588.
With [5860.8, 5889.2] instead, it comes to 589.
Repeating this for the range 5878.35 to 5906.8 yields 542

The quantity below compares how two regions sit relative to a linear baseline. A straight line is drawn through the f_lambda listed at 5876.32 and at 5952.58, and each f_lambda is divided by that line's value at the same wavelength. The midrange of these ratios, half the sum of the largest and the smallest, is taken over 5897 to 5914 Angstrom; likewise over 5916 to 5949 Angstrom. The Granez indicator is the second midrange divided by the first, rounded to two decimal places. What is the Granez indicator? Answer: 1.04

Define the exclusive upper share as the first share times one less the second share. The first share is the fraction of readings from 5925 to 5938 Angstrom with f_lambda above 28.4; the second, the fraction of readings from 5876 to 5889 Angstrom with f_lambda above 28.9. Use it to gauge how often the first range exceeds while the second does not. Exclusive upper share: 0.1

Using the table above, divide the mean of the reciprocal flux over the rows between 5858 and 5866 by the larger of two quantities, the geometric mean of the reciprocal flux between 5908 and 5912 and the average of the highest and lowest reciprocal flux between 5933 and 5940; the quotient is 1.03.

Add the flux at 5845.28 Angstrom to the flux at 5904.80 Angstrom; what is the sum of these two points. 57.4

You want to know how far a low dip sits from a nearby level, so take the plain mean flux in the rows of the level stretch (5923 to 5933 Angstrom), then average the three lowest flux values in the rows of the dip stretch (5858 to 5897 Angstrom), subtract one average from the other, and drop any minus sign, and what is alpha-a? 5.6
